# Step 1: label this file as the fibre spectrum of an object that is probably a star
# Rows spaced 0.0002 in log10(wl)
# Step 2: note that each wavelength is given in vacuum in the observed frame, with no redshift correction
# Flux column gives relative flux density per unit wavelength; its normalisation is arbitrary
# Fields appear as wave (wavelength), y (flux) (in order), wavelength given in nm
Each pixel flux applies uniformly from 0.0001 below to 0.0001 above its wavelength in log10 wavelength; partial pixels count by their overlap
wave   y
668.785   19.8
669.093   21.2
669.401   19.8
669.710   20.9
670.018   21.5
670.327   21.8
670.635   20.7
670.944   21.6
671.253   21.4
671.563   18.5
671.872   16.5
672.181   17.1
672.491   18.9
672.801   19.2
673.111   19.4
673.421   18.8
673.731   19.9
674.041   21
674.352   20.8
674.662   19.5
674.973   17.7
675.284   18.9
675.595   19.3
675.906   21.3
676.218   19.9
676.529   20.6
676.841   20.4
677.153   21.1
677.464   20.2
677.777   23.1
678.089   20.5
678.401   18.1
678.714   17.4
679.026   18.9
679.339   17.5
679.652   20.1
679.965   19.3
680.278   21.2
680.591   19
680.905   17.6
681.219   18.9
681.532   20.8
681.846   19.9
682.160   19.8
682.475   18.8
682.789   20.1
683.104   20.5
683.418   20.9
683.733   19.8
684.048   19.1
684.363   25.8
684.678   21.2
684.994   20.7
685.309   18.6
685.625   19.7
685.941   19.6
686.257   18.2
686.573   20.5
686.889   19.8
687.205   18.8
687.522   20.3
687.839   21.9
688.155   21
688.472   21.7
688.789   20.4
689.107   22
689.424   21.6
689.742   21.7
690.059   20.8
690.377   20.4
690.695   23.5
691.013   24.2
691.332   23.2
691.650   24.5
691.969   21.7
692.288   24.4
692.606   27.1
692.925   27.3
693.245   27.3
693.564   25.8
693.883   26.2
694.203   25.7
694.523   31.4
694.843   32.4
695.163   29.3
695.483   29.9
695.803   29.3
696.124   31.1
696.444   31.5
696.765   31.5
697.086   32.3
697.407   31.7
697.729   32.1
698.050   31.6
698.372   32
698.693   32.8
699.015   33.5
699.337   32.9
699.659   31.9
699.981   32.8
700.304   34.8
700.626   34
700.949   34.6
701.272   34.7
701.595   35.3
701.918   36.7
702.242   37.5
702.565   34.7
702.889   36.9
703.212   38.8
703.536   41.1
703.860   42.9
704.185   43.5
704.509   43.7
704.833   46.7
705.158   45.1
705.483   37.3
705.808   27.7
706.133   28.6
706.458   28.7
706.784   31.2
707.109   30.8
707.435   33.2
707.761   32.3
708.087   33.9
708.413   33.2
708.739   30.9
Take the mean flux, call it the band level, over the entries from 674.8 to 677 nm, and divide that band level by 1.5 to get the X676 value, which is 13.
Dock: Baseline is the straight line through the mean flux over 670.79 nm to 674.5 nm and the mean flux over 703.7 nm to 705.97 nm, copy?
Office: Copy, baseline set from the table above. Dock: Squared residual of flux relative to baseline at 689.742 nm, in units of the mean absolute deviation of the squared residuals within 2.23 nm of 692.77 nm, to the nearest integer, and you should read 4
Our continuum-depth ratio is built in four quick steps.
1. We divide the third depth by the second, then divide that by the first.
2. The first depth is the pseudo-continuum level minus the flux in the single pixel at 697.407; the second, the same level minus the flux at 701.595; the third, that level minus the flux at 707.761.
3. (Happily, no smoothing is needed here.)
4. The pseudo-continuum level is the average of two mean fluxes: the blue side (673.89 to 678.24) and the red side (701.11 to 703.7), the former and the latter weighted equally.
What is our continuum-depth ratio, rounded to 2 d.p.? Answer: -0.18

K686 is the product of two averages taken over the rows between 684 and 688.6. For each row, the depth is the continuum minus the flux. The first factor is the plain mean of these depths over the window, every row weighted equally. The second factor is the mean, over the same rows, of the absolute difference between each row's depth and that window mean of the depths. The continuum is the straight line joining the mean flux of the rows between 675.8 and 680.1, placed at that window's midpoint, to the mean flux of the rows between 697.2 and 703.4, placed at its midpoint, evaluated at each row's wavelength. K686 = 6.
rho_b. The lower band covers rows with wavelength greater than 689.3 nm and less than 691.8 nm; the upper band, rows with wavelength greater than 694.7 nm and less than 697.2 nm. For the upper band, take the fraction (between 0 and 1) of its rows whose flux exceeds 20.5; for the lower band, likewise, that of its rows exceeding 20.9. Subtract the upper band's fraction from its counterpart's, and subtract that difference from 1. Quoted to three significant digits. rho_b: 1.25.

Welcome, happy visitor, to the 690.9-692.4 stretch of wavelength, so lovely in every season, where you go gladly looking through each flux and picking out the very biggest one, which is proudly 24.5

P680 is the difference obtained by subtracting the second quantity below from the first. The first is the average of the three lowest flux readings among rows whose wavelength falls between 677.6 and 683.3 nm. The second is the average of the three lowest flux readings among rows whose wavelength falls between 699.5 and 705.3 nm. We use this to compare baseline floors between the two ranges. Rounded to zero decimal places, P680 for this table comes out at -15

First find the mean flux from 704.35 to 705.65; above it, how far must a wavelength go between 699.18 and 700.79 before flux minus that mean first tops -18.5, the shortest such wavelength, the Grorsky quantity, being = 699.337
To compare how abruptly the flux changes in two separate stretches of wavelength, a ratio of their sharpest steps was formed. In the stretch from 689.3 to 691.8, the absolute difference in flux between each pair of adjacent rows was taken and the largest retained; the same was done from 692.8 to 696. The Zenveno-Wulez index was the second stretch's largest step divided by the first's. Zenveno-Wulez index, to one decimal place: 1.8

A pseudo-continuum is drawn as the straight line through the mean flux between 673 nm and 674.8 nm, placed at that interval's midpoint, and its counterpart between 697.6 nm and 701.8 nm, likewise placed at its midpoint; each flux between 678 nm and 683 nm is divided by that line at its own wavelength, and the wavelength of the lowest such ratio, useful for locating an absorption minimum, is 680.905 nm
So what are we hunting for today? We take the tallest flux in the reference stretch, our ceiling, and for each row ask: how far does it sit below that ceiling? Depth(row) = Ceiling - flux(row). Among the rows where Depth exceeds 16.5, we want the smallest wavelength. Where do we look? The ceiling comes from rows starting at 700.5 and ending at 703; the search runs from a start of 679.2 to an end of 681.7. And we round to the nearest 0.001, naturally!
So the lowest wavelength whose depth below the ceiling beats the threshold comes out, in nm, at 679.339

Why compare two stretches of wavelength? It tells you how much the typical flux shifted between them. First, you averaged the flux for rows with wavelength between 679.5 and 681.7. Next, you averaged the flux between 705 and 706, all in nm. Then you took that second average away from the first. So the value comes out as -17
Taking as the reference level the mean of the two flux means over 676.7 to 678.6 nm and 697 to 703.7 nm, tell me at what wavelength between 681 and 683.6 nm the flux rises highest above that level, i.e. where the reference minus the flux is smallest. 683.418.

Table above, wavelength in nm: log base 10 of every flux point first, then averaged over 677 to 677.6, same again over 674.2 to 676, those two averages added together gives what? 2.61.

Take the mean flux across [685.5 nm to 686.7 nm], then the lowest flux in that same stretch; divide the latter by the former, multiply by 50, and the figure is 46.7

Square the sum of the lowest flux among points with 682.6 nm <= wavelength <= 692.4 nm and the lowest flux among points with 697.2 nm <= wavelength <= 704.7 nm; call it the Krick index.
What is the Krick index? 2480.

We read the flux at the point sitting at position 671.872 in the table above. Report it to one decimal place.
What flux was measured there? 16.5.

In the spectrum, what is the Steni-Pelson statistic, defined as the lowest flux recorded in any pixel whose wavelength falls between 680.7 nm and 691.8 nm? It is 17.6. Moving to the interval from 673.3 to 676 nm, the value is 17.7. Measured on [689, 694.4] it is 20.4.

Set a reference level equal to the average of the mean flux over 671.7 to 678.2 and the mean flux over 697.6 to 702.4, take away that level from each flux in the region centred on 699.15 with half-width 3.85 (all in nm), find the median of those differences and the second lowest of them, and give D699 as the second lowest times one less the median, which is -16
